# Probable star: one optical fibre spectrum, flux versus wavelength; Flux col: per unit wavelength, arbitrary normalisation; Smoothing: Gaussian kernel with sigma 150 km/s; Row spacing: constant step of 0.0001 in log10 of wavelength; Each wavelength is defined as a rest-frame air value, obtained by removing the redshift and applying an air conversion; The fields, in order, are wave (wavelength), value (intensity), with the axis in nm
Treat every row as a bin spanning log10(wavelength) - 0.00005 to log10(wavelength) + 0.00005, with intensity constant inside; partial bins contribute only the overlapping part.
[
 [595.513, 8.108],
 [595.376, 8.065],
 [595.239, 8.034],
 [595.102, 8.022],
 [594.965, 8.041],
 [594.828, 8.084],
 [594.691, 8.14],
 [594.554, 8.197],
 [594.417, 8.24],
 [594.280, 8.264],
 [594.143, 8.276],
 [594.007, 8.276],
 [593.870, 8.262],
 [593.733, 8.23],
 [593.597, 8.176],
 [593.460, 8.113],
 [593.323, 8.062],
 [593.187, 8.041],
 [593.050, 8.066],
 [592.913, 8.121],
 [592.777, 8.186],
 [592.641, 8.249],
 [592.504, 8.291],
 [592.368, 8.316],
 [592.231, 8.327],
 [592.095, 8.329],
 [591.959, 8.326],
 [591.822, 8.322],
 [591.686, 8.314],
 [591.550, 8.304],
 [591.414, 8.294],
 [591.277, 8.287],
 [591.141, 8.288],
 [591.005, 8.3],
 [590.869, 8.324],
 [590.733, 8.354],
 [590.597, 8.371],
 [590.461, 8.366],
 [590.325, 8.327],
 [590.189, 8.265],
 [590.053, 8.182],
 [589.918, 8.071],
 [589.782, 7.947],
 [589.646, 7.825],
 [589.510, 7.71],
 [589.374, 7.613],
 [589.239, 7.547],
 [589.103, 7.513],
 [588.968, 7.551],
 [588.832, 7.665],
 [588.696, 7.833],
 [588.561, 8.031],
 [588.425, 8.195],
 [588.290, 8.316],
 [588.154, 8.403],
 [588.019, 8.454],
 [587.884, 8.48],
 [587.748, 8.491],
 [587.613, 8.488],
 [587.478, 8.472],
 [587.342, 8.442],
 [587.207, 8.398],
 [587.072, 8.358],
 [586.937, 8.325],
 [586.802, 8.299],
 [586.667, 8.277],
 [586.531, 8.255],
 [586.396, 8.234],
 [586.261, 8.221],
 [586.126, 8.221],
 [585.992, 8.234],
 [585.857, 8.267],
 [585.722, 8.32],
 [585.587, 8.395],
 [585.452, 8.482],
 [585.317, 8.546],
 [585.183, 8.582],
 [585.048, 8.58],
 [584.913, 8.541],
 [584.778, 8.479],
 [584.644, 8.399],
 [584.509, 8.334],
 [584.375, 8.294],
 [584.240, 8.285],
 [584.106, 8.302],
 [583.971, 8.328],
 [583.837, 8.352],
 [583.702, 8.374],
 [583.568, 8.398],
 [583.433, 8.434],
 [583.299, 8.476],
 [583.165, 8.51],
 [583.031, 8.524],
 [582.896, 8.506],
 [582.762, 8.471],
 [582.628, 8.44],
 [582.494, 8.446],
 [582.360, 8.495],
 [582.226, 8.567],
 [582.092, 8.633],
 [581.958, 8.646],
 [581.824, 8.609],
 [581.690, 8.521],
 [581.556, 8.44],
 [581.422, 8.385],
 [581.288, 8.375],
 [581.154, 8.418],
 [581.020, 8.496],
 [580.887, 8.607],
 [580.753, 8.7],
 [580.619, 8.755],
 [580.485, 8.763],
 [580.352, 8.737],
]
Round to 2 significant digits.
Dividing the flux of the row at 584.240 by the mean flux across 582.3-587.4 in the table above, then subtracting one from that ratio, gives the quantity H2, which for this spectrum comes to -0.013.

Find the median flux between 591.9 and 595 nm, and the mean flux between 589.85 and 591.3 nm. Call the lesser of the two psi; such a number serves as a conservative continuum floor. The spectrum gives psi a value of 8.23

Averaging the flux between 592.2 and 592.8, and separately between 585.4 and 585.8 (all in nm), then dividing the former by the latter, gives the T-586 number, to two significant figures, 0.99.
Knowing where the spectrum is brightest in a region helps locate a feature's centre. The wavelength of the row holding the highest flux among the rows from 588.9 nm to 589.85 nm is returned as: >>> 589.782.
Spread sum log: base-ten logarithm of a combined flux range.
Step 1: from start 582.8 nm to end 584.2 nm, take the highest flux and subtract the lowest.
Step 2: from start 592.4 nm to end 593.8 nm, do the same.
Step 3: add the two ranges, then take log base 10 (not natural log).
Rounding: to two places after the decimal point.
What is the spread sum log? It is -0.33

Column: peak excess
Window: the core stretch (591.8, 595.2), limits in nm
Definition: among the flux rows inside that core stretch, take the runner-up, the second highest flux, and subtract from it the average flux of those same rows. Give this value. 0.13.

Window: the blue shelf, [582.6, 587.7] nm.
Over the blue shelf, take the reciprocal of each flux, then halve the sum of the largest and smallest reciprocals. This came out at 0.1191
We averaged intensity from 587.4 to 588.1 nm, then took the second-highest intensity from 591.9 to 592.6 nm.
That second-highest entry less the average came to -0.15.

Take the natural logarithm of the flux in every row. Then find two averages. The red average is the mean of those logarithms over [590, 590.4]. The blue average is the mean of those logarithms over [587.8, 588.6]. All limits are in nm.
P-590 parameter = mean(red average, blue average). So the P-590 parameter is 2.114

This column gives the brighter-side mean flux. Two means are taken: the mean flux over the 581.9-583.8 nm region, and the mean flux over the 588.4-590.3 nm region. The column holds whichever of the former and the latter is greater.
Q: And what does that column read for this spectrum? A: 8.49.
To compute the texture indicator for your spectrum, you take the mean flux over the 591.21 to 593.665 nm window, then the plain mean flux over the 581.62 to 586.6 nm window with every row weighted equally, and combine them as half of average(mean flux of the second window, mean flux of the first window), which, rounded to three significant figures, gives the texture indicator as 4.16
